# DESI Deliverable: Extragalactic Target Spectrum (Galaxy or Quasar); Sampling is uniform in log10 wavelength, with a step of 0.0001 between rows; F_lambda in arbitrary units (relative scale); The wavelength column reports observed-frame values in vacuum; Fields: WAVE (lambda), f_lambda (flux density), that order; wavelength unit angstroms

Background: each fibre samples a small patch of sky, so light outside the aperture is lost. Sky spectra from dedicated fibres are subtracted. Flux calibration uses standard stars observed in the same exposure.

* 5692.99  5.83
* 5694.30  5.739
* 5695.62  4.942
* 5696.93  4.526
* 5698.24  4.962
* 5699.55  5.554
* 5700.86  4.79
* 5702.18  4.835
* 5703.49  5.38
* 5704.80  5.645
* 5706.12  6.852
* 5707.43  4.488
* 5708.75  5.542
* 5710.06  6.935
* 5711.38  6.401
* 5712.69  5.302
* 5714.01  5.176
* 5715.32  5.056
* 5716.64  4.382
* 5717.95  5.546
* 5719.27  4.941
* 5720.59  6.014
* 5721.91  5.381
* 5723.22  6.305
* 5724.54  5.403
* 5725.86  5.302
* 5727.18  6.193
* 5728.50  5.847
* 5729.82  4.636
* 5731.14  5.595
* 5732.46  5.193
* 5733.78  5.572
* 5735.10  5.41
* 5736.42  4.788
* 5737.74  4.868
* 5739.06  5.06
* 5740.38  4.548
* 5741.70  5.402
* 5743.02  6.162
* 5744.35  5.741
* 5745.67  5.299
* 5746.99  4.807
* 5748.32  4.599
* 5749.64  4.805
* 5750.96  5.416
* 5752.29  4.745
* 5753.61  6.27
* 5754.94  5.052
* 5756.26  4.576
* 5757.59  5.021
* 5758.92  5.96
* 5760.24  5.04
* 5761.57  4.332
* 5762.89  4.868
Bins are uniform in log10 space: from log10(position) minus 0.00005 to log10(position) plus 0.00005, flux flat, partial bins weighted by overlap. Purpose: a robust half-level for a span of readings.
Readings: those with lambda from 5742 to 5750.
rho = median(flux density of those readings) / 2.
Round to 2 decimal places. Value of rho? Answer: 2.53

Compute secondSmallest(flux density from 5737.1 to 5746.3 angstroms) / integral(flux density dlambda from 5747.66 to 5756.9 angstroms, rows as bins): 0.10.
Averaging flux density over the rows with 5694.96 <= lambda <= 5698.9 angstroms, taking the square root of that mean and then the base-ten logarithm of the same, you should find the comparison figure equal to 0.341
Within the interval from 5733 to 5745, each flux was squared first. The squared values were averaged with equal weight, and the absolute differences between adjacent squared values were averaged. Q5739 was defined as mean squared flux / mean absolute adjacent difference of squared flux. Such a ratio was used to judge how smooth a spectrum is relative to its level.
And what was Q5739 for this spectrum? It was 5.9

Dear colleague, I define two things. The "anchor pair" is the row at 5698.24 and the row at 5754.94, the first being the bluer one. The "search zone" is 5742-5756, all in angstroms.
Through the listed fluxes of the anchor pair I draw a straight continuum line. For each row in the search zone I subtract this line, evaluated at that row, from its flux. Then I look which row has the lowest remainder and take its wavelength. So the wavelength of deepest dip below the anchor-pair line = 5748.32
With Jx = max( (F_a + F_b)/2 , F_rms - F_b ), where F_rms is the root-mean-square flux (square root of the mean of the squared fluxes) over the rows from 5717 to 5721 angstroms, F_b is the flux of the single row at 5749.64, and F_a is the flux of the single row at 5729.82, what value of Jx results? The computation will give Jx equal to 4.7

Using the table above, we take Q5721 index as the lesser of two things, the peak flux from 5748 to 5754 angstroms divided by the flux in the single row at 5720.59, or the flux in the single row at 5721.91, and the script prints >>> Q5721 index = 1.04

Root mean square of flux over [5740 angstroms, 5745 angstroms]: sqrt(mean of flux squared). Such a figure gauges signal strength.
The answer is 5.50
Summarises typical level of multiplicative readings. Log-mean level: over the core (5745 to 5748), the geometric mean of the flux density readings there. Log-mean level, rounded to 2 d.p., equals 5.05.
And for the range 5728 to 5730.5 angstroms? 5.21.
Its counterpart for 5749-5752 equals 5.10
